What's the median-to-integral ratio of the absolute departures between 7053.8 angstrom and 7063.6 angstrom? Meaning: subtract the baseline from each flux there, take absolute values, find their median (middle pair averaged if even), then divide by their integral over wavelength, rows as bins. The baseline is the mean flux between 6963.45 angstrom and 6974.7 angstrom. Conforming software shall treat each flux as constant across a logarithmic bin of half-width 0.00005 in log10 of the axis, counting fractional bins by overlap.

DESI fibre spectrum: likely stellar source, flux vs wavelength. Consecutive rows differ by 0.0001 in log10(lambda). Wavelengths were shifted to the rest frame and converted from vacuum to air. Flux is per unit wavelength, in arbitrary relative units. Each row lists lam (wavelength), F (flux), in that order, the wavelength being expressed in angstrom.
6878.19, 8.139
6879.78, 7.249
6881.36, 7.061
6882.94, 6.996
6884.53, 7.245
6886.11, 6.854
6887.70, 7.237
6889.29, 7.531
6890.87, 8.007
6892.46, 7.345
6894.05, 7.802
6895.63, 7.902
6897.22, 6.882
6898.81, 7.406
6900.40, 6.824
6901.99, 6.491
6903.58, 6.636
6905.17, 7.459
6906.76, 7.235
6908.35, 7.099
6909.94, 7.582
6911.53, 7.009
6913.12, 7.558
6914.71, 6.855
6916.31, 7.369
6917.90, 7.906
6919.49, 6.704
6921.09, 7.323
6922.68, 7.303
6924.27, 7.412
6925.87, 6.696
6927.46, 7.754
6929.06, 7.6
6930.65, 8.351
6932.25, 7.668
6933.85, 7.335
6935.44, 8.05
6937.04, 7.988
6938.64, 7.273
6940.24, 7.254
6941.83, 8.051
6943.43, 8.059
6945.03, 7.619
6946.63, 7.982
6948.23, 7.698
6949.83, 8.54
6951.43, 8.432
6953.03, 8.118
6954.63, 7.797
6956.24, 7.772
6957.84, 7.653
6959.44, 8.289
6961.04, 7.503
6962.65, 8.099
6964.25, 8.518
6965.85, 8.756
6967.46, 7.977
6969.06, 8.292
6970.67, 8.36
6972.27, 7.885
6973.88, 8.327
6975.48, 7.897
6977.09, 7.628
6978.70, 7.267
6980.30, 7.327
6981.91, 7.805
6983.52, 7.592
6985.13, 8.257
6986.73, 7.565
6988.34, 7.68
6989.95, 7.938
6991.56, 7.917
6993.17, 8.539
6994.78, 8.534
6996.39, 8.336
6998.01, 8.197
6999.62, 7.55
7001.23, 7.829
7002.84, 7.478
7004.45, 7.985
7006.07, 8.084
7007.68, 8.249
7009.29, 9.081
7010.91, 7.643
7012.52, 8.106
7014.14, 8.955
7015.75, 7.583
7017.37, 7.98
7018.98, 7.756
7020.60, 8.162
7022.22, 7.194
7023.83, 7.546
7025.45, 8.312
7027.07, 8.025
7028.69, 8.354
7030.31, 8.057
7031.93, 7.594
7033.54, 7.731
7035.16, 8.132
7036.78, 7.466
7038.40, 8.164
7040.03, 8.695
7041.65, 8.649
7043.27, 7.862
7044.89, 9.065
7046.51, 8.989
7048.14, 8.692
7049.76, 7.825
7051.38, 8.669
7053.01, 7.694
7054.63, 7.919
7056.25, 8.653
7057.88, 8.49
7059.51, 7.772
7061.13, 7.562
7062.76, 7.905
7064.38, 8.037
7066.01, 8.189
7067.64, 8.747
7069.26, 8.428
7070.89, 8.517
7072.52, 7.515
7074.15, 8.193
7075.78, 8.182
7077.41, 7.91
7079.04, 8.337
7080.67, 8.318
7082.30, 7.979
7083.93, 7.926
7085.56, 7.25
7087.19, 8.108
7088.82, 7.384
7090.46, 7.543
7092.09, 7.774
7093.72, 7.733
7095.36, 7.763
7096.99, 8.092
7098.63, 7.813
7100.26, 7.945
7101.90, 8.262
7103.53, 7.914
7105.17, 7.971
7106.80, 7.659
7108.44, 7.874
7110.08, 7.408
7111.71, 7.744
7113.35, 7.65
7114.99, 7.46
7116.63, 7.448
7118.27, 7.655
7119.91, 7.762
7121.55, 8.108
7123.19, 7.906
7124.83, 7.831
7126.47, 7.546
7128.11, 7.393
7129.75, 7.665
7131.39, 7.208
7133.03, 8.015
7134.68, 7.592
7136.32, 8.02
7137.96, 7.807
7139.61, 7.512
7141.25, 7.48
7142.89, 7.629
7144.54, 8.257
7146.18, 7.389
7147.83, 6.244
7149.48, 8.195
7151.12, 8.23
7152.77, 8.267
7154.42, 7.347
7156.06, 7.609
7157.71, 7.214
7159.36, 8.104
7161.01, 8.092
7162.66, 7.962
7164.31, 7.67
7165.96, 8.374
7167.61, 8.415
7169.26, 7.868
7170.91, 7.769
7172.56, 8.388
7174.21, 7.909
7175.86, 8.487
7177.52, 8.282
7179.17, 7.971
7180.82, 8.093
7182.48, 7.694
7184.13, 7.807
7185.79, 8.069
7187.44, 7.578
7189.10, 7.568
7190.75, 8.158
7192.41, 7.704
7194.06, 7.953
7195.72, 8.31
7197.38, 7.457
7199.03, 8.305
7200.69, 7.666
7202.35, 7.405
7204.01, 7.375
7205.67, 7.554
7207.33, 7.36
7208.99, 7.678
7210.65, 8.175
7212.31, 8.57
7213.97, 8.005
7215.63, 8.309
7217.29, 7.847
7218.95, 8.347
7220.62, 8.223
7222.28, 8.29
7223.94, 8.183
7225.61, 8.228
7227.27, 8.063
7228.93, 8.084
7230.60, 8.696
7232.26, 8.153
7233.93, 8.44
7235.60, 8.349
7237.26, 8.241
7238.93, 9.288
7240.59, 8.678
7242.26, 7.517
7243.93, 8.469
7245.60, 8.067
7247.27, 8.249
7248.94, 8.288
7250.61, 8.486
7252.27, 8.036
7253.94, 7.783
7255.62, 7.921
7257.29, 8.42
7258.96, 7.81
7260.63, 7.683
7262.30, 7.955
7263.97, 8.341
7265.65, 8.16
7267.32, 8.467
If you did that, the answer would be 0.093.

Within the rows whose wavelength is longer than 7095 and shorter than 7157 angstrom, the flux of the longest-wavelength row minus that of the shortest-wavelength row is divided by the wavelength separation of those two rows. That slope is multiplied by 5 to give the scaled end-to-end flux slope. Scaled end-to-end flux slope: -0.01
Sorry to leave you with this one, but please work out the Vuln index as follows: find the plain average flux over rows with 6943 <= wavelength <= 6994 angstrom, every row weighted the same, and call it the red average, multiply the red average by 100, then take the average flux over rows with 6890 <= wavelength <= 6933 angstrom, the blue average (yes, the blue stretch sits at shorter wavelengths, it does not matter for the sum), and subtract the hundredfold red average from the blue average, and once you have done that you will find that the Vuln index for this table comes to -790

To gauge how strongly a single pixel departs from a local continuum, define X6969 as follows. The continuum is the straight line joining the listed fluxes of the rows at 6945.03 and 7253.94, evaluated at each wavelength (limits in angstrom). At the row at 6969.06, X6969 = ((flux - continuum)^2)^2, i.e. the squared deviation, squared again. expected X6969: 0.19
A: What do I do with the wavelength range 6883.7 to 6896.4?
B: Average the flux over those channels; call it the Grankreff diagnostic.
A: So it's 7.49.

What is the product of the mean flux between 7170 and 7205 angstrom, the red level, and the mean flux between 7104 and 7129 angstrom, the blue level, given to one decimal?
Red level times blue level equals 60.8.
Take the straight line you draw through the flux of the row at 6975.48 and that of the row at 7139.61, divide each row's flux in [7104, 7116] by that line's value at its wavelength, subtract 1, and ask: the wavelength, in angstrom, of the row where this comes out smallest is 7110.08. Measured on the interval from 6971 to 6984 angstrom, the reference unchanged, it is 6978.70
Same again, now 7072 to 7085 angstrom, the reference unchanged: 7072.52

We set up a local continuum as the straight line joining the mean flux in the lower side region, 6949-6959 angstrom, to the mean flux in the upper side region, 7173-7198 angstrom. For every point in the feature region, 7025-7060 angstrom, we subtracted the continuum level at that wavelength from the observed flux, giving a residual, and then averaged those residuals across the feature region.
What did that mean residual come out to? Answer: 0.21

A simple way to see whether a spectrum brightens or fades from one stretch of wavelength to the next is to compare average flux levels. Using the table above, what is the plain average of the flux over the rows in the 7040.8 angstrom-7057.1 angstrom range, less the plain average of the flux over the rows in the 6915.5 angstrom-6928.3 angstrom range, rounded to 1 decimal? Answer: 1.1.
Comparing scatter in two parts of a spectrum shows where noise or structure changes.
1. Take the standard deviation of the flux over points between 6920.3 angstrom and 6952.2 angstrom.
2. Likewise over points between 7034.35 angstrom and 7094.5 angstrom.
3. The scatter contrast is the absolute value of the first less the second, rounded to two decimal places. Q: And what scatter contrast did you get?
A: 0.00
